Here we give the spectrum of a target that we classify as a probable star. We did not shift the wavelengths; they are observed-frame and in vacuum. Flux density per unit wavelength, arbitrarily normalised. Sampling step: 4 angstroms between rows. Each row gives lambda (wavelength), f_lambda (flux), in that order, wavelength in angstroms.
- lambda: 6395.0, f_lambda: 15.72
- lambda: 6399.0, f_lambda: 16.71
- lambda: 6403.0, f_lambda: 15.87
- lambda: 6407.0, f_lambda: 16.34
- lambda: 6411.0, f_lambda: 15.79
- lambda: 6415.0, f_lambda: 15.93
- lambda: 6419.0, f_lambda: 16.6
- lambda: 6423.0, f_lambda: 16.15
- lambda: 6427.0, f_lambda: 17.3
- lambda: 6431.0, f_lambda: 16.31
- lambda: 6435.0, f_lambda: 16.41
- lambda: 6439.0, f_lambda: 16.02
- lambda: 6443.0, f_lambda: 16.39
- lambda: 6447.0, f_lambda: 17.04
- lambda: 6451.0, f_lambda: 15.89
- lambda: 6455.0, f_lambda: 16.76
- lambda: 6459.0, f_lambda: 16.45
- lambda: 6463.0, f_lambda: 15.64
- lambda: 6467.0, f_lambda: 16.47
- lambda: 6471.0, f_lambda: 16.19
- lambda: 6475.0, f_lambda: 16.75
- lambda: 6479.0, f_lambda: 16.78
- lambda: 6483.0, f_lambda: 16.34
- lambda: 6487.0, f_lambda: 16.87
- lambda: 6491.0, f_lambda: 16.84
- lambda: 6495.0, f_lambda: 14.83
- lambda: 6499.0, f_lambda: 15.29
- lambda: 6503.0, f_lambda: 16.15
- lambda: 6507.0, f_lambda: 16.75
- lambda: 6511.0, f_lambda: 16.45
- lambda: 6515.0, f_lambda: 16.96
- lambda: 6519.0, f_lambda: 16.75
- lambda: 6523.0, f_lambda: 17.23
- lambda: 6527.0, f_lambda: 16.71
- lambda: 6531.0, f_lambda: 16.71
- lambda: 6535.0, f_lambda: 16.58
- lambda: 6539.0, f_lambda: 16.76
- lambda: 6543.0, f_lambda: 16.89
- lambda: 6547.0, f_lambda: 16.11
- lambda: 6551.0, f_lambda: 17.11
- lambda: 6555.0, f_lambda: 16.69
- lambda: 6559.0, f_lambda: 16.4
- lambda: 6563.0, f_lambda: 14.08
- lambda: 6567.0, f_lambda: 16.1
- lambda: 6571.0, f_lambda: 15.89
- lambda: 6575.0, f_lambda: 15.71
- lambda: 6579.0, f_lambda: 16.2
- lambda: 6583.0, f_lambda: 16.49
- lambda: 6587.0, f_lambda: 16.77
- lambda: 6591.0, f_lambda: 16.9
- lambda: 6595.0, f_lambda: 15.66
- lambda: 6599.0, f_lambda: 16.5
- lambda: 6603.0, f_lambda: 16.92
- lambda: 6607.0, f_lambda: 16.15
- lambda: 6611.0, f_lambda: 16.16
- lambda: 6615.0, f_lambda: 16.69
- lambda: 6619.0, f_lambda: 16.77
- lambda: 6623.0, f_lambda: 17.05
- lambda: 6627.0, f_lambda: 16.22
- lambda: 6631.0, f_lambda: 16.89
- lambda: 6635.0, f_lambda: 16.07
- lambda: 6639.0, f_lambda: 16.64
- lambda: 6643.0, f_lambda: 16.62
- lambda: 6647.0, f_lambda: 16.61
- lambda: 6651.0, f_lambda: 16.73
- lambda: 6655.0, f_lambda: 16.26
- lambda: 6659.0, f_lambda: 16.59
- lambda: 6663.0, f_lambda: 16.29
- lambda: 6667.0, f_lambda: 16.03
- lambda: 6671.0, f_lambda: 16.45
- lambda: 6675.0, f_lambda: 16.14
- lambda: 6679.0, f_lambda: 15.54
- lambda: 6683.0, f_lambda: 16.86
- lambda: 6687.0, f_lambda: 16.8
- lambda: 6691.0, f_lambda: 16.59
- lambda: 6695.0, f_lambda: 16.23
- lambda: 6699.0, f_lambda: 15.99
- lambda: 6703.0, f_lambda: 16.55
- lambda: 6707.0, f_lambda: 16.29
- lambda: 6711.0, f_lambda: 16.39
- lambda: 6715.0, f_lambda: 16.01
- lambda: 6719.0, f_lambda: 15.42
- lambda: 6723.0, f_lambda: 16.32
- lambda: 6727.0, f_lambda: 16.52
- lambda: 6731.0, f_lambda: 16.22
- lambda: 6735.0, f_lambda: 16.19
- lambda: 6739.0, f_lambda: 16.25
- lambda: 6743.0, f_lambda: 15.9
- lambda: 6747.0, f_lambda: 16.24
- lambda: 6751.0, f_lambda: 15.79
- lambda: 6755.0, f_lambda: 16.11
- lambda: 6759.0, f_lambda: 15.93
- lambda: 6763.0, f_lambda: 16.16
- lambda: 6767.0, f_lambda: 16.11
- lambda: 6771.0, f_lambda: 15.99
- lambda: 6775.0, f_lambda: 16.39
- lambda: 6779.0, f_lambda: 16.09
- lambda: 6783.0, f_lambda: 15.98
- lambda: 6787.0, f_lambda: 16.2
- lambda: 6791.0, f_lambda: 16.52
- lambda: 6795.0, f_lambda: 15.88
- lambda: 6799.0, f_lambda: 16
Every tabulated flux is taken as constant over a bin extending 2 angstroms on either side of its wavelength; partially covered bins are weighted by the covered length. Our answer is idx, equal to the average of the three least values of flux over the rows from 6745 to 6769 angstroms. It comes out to 15.94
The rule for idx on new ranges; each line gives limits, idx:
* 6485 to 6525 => 15.42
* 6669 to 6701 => 15.89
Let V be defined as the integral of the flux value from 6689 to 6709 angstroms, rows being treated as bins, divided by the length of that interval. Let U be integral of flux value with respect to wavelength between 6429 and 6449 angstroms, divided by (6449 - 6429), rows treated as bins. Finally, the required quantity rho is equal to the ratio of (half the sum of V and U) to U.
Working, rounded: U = 16.4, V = 16.3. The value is 0.997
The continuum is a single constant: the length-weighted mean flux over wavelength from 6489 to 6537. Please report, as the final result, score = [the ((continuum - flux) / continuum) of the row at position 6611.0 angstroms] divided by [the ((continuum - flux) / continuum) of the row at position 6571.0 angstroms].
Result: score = 0.5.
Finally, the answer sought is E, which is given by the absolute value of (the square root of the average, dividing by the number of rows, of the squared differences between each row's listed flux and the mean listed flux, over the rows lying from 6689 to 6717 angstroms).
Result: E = 0.22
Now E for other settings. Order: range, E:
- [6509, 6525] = 0.29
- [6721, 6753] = 0.22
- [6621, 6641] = 0.38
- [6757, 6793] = 0.18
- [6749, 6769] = 0.14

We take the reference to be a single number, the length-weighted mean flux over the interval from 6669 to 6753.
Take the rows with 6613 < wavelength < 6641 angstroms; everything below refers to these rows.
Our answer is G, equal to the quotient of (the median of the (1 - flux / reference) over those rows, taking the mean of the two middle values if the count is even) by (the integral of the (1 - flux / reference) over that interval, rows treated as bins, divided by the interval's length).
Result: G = 1.2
